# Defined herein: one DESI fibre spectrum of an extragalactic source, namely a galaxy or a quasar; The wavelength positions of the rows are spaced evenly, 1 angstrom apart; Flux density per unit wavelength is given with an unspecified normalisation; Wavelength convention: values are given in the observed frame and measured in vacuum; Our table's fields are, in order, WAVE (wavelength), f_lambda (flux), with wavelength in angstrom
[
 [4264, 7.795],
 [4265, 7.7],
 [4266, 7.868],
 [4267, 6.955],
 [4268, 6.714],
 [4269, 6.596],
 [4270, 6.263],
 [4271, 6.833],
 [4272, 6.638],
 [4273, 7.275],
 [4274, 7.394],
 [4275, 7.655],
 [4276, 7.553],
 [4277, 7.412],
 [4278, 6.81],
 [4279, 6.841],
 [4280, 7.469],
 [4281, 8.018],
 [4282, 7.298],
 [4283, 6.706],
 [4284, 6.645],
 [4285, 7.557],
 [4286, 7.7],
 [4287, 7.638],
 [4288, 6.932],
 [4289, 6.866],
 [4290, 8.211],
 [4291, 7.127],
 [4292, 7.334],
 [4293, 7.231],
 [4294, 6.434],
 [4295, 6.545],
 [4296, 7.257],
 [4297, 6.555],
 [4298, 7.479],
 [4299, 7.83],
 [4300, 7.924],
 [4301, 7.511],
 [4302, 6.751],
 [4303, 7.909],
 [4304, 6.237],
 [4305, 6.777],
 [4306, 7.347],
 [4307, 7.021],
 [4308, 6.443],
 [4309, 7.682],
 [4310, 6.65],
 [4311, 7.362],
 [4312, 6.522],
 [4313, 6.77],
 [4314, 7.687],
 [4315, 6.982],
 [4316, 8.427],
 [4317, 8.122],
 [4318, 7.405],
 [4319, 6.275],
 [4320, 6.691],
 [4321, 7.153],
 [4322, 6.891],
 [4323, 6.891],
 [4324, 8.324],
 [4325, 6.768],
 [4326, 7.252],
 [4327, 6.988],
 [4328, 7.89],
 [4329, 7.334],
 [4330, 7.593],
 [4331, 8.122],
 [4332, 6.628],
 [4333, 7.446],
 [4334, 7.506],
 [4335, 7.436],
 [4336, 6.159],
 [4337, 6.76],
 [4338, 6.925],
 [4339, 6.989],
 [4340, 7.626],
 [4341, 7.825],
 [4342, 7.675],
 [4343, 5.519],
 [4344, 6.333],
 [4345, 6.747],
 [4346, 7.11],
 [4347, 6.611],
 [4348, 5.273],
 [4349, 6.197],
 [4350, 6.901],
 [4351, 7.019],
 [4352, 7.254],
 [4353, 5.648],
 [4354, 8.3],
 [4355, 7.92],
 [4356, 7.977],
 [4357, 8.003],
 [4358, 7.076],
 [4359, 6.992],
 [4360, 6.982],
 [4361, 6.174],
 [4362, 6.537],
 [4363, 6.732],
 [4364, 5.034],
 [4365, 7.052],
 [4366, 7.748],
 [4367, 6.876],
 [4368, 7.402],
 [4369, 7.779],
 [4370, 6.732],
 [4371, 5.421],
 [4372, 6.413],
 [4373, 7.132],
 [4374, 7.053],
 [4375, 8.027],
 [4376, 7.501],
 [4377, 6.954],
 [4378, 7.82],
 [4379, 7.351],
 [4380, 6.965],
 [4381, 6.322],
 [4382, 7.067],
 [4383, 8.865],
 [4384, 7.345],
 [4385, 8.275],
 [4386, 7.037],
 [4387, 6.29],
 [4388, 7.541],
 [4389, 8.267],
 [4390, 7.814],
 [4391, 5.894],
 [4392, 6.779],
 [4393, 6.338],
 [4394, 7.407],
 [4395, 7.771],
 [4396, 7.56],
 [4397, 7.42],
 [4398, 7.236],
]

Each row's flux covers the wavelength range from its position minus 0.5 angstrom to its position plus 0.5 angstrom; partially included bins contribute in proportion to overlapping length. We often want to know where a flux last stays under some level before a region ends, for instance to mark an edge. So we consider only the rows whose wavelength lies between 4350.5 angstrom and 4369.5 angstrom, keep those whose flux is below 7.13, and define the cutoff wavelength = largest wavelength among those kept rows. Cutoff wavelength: 4367 angstrom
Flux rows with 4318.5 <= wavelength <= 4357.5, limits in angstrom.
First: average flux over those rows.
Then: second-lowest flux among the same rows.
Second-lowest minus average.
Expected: -1.6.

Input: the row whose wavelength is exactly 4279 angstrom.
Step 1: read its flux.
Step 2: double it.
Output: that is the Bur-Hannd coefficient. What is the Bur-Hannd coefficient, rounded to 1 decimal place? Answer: 13.7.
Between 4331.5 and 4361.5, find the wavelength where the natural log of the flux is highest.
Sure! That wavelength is 4354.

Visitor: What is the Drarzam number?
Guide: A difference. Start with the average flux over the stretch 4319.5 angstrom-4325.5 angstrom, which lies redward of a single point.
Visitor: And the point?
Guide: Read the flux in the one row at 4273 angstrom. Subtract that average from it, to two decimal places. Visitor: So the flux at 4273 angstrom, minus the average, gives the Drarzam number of 0.16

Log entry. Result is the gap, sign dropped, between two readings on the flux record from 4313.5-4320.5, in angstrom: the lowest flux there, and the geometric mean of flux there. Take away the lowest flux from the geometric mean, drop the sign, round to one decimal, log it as 1.1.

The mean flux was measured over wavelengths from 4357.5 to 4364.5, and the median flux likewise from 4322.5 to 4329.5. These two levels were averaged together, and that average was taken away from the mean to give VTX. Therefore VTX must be -0.37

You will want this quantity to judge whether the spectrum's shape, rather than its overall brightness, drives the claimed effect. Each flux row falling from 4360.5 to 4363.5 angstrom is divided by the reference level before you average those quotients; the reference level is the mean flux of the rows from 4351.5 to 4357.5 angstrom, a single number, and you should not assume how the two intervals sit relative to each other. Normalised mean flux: 0.86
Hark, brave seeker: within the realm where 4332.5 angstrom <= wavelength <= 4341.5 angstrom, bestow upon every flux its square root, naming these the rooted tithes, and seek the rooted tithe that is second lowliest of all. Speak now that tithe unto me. 2.60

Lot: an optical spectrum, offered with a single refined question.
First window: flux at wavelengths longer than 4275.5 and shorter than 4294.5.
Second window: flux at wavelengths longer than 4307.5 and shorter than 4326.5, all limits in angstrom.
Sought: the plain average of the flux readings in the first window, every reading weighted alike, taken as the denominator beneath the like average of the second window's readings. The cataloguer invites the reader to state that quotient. 0.99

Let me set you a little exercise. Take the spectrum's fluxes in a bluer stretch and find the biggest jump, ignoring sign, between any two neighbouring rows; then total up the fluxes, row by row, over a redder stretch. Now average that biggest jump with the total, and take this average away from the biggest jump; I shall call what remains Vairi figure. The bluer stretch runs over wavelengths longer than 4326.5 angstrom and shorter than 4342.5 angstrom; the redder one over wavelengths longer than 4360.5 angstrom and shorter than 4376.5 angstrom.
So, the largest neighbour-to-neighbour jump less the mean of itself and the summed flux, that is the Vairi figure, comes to -54.1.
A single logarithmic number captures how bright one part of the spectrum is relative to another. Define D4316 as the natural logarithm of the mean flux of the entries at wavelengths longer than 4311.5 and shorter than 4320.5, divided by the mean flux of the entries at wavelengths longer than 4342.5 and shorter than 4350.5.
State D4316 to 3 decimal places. 0.129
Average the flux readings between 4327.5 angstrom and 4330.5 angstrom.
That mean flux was 7.61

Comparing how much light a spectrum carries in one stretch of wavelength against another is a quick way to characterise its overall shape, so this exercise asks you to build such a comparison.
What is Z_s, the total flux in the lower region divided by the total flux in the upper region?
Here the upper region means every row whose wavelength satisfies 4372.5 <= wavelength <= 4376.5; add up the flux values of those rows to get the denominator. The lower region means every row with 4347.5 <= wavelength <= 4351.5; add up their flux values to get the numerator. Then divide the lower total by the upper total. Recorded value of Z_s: 0.85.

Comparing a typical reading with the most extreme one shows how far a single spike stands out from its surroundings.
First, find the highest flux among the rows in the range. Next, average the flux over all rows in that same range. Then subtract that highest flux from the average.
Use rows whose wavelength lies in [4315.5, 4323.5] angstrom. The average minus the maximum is -1.2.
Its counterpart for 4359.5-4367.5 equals -1.1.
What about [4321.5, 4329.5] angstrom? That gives -1.0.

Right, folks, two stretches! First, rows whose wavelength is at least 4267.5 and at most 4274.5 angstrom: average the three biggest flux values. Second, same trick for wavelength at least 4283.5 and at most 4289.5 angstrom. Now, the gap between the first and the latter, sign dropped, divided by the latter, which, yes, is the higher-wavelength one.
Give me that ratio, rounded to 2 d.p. 0.06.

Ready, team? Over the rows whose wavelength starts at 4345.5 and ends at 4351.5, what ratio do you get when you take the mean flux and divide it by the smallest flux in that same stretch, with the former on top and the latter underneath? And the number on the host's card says 1.24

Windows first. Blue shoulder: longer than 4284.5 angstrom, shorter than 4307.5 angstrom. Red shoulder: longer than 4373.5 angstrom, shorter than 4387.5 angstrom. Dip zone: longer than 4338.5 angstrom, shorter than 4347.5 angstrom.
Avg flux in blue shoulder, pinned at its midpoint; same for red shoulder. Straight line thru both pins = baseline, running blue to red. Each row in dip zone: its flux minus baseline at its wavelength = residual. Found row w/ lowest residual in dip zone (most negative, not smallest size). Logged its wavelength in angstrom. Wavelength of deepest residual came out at 4343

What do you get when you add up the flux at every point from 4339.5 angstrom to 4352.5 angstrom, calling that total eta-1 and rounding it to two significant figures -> 88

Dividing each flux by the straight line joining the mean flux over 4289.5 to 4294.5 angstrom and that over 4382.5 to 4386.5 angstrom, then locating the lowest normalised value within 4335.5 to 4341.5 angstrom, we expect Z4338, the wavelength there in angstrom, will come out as 4336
